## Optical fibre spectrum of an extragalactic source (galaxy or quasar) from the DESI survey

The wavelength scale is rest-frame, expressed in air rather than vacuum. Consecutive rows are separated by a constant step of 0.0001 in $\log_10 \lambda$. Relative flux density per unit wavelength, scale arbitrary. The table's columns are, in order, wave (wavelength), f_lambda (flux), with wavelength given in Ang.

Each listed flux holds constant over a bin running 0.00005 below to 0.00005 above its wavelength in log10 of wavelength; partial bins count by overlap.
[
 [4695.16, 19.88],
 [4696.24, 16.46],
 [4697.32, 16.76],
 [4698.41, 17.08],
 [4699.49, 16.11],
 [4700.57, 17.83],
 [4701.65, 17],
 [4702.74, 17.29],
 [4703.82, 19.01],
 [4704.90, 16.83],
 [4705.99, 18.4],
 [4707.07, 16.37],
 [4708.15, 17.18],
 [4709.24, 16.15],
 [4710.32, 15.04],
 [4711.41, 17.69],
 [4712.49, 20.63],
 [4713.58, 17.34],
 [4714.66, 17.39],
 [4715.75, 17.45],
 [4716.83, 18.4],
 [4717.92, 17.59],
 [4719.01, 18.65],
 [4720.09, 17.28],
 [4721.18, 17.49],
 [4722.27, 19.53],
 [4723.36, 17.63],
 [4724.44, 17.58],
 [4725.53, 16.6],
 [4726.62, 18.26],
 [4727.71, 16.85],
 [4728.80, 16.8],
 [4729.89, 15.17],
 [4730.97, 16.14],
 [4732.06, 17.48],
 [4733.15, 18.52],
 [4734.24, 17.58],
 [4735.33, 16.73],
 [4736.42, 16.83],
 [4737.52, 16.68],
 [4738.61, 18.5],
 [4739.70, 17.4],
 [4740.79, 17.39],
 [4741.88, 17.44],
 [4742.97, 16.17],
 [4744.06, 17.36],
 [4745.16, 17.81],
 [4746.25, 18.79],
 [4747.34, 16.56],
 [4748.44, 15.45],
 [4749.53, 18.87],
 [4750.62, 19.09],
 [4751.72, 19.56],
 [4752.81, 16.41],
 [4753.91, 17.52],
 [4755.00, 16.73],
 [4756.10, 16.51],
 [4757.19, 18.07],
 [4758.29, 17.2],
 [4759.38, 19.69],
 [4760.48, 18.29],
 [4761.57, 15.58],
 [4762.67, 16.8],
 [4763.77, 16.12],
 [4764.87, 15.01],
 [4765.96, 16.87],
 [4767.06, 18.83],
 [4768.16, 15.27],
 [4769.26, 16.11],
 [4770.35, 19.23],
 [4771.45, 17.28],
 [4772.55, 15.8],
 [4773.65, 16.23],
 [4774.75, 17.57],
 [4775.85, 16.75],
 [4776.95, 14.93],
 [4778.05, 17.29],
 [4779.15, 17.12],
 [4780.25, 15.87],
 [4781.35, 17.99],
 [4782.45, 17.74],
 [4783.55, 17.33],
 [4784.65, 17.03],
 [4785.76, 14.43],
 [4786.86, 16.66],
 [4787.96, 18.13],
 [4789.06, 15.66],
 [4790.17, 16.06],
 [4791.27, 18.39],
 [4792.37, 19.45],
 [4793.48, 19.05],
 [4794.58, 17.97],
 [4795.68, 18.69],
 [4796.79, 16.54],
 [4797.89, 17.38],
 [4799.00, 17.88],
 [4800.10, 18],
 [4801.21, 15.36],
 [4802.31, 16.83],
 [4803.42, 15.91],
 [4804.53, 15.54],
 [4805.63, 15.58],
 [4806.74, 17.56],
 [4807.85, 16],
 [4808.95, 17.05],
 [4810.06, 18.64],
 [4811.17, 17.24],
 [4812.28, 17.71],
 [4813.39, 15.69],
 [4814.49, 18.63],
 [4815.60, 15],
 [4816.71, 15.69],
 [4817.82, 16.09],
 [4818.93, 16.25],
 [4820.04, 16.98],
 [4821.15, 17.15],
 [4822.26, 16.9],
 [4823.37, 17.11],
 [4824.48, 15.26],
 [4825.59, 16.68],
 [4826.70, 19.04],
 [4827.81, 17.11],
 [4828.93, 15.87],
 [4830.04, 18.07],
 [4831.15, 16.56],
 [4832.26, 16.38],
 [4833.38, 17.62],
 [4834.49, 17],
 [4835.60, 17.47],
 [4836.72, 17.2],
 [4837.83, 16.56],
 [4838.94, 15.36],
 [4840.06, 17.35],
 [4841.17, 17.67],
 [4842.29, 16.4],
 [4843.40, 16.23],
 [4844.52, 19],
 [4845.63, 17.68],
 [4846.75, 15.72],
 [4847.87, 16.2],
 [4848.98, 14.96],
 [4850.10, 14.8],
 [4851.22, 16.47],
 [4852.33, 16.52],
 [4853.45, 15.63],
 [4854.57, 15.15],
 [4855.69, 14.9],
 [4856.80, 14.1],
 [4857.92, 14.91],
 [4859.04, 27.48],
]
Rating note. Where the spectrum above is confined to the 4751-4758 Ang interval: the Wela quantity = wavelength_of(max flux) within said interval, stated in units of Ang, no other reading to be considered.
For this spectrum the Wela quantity 4751.72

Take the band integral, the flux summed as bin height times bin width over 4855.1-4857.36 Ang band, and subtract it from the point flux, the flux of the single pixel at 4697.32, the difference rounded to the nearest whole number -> -16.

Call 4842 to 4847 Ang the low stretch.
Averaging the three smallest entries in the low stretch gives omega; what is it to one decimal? 16.1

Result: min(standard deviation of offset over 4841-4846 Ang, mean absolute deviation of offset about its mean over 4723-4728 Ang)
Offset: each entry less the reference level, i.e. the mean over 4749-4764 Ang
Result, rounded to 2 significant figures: 0.53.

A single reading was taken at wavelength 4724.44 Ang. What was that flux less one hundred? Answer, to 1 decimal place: -82.4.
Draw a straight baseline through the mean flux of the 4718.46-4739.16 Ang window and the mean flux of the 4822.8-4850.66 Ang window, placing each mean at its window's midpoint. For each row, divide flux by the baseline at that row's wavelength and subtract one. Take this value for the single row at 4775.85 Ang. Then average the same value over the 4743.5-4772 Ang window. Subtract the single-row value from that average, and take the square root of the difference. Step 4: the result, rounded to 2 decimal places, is 0.17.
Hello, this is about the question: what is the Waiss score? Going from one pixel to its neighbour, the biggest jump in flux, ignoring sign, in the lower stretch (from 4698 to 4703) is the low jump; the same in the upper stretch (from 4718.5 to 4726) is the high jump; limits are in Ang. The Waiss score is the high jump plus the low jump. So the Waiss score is 3.8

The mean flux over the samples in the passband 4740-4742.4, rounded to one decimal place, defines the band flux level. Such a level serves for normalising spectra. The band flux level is 17.4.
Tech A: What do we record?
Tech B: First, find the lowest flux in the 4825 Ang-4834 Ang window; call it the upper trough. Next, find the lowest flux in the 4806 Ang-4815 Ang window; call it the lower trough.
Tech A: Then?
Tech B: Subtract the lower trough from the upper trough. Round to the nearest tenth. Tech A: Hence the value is 0.2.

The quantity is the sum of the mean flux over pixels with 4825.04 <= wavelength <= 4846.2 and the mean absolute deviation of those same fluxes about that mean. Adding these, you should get 17.9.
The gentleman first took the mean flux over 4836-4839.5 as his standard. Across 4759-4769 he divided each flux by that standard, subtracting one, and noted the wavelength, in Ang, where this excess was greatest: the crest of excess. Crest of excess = 4759.38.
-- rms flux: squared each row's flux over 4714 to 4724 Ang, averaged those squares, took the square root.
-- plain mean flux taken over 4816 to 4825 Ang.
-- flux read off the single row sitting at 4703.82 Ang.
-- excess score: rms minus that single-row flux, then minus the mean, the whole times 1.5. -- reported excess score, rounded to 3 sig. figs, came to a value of -26.2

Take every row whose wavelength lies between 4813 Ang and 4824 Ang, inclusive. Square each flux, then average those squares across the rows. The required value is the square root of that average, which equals 16.6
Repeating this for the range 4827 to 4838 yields 17.0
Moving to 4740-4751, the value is 17.5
